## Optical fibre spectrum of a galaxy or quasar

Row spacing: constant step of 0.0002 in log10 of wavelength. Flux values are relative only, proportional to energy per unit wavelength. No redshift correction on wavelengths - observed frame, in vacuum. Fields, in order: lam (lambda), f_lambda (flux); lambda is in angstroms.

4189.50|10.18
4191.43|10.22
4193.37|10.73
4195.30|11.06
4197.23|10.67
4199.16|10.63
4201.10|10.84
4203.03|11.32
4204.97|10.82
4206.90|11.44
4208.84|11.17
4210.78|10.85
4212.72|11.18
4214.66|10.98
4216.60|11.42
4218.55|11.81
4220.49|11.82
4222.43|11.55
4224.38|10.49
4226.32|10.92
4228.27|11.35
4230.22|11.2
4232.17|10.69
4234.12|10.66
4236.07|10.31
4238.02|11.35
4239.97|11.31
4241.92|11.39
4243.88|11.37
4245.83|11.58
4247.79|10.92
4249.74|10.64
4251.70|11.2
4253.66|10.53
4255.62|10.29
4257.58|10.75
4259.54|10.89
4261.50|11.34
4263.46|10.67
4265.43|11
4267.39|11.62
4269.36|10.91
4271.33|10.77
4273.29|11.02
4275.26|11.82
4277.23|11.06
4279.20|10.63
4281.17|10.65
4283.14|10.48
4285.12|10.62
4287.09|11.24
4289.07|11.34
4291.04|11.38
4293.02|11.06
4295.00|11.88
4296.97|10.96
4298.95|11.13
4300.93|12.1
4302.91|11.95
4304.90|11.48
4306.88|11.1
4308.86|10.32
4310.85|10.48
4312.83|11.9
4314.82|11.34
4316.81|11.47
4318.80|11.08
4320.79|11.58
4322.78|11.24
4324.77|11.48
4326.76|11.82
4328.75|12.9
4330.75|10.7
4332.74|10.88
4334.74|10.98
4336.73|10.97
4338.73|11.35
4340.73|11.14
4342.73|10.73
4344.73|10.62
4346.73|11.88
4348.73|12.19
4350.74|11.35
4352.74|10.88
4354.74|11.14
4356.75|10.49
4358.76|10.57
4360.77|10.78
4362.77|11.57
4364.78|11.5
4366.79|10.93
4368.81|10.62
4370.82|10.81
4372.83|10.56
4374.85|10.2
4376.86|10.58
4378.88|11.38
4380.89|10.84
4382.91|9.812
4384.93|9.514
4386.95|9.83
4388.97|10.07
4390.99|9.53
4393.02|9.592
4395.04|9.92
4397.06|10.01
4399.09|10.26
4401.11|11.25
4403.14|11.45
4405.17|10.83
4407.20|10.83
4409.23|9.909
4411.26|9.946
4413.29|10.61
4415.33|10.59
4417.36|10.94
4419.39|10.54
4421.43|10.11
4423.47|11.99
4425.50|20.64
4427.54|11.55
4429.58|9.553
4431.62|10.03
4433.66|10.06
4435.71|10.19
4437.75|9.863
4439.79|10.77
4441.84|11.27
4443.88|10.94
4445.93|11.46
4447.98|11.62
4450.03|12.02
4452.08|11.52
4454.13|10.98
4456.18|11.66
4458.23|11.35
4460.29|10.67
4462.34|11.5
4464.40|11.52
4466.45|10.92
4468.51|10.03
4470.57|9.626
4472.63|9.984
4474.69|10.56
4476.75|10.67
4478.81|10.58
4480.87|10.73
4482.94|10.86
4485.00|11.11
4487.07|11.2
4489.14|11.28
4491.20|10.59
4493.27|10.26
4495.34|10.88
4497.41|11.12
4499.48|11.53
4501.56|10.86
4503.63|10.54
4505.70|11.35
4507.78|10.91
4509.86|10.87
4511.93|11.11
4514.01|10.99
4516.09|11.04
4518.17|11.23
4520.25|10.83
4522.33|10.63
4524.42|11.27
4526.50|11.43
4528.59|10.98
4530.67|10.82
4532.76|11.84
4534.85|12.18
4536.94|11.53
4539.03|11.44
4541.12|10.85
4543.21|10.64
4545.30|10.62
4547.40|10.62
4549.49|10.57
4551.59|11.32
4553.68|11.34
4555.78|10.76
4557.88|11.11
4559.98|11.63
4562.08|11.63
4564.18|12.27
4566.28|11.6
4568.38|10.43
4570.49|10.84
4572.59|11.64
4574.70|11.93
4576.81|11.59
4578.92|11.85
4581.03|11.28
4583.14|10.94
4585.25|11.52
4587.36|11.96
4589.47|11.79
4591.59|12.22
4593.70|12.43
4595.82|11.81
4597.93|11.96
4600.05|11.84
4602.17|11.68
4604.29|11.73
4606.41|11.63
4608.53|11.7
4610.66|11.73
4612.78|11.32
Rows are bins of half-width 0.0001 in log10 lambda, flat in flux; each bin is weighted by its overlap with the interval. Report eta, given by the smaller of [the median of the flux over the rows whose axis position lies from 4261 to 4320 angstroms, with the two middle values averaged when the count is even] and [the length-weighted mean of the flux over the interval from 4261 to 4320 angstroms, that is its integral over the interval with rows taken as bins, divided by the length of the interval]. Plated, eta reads 11.1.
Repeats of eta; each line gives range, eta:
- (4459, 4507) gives 10.8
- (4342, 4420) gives 10.6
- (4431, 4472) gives 10.9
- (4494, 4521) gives 11.0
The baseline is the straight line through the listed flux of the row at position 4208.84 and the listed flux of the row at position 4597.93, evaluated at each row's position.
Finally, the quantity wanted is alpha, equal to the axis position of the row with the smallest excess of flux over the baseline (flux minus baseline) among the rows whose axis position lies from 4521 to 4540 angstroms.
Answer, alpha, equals 4522.33 angstroms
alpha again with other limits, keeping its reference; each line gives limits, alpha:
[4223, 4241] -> 4236.07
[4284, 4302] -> 4285.12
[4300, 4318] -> 4308.86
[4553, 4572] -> 4568.38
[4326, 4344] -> 4330.75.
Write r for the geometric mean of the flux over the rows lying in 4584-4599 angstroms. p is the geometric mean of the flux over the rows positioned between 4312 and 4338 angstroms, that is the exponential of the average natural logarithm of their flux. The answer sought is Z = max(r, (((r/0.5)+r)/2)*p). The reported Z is 204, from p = 11.4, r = 12.0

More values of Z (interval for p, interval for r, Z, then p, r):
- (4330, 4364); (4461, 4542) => 182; 11.1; 11.0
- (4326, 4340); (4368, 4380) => 182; 11.4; 10.7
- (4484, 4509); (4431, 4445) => 172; 11.0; 10.4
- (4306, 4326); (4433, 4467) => 186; 11.2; 11.1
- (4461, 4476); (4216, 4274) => 175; 10.6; 11.1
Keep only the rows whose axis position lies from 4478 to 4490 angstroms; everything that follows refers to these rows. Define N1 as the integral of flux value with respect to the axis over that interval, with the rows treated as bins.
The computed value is 131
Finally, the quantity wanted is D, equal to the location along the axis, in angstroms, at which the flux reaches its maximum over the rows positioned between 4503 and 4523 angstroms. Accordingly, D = 4505.70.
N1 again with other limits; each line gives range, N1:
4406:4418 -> 126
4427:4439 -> 122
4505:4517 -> 132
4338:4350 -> 136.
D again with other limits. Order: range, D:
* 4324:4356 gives 4328.75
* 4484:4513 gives 4499.48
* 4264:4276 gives 4275.26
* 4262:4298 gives 4295.00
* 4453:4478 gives 4456.18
